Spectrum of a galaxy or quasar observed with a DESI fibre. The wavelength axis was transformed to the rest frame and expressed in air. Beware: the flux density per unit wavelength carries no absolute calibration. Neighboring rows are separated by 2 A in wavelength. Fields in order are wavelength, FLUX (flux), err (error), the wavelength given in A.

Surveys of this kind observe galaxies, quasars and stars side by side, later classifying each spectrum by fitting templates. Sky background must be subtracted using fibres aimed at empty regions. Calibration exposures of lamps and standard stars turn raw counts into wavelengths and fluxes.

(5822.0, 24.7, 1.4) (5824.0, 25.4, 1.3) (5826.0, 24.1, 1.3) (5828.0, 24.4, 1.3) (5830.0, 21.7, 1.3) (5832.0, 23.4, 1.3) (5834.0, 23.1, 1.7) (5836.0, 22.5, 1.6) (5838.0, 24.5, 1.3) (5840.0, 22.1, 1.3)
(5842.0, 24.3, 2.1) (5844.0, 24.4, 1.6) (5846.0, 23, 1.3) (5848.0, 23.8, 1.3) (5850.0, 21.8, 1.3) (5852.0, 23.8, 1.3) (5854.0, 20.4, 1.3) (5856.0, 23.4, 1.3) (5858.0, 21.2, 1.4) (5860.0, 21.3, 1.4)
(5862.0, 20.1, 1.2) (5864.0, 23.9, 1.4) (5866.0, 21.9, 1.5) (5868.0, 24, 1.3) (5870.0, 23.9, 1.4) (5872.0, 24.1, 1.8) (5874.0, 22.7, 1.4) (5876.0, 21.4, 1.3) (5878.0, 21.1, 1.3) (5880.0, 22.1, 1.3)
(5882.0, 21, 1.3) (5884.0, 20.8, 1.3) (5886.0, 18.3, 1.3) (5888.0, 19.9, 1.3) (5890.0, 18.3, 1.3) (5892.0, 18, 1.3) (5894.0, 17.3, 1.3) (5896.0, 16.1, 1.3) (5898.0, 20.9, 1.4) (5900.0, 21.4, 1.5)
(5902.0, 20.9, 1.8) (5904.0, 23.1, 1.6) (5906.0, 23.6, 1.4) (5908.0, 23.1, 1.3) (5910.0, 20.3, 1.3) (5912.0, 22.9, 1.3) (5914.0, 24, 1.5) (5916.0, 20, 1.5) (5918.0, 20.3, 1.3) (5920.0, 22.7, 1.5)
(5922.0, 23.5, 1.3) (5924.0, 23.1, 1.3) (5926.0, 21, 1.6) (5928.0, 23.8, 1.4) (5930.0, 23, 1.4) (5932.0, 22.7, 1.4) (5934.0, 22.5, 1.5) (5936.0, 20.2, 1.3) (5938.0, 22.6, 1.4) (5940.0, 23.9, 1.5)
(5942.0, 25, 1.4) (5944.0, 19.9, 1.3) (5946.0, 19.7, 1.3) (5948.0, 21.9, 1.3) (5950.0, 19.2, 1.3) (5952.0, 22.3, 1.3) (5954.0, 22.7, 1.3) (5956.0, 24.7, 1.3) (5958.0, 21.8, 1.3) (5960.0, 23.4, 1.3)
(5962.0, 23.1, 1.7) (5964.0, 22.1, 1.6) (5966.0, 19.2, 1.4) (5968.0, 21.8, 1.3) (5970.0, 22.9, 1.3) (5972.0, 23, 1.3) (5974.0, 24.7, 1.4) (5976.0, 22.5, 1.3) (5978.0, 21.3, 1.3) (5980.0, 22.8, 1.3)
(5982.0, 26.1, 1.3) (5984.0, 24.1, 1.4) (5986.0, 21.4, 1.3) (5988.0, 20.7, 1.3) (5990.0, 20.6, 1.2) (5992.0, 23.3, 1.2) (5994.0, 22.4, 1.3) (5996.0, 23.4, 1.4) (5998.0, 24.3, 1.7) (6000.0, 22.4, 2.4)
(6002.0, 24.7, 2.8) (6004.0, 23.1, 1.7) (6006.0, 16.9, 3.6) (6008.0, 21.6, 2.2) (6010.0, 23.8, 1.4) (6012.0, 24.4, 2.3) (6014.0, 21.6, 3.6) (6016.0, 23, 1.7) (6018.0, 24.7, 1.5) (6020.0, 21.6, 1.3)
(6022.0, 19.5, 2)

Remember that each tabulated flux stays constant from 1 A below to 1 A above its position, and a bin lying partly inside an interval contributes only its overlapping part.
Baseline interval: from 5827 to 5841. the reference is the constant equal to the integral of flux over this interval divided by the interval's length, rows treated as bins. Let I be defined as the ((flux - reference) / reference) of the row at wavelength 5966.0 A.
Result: -0.17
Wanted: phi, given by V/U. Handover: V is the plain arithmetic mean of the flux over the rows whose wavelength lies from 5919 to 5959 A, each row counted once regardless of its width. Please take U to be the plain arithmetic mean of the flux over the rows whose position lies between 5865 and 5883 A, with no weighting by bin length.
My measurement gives 0.99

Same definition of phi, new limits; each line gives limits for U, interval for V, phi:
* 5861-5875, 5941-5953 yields 0.93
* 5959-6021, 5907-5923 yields 0.98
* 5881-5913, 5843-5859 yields 1.12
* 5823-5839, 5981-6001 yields 0.97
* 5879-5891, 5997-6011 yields 1.12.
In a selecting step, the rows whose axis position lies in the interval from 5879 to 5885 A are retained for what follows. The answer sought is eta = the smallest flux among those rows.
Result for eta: 20.8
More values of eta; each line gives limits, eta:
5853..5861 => 20.4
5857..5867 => 20.1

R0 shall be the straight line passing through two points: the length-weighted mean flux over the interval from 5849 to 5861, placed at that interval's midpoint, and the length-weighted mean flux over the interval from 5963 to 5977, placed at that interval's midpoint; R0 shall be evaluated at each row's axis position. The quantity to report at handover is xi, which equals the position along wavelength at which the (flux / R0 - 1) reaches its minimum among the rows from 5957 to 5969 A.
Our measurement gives 5966.0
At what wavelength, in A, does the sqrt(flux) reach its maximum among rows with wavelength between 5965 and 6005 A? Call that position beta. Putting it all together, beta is 5982.0 A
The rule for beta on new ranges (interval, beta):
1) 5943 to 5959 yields 5956.0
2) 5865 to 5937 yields 5872.0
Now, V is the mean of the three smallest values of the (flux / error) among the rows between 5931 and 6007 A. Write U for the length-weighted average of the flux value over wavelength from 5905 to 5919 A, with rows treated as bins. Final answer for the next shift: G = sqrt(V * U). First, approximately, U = 22.0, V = 8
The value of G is 13.0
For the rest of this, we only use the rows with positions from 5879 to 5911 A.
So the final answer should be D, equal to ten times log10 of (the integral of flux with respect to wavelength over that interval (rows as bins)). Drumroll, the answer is 28.13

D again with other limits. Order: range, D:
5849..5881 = 28.54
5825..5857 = 28.70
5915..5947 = 28.50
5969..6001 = 28.64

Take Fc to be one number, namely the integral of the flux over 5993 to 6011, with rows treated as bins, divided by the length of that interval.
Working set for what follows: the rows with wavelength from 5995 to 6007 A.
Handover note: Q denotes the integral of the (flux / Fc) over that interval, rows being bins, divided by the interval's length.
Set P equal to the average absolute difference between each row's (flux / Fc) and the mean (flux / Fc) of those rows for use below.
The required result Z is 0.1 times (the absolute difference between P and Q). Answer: 0.091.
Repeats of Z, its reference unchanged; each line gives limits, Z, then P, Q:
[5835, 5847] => 0.100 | 0.041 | 1.04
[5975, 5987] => 0.096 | 0.061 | 1.02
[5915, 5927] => 0.091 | 0.059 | 0.97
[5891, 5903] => 0.076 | 0.087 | 0.85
